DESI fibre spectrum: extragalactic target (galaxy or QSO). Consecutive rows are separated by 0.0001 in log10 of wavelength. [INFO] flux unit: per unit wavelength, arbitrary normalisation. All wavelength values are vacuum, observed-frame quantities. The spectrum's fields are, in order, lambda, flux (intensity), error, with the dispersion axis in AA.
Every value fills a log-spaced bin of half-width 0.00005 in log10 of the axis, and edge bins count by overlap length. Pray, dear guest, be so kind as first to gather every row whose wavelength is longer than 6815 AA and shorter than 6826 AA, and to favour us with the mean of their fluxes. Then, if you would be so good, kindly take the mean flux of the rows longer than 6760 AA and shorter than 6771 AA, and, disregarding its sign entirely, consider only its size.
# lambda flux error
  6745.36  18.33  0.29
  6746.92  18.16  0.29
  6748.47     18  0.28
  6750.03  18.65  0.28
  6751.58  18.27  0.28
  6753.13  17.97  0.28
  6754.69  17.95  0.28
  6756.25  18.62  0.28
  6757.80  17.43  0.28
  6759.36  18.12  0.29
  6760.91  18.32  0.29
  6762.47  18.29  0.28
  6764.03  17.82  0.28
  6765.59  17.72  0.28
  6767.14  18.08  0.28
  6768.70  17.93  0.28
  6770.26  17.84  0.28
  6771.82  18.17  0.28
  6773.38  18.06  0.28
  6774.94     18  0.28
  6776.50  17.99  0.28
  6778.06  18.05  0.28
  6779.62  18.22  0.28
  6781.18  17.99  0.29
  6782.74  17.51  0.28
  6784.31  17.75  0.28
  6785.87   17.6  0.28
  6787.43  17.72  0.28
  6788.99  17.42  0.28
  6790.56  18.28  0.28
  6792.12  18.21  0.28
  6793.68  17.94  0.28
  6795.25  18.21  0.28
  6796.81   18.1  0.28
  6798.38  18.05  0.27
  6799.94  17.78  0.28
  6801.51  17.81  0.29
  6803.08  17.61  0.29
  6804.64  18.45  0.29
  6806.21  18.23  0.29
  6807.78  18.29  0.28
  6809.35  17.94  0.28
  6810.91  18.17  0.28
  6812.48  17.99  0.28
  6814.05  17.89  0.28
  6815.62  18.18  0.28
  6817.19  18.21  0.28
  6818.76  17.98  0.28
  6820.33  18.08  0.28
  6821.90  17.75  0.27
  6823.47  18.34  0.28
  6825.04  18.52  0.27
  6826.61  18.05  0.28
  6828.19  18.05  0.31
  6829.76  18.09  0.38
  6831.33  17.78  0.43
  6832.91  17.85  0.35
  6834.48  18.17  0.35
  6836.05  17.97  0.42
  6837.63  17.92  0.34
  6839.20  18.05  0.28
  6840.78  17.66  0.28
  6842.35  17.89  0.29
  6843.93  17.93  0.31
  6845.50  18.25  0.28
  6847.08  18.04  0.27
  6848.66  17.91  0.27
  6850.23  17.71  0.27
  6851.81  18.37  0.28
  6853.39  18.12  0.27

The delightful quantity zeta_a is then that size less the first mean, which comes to -0.15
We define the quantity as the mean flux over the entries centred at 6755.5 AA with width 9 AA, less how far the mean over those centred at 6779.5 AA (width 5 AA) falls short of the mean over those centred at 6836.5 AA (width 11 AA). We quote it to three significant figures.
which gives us 18.2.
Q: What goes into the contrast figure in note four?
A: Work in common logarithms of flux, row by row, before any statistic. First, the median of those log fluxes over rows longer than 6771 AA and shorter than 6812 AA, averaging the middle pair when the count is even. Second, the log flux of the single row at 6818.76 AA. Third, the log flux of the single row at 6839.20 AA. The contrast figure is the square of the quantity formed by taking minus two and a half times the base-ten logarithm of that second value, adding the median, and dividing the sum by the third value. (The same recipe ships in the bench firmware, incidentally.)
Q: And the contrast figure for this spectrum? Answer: 0.645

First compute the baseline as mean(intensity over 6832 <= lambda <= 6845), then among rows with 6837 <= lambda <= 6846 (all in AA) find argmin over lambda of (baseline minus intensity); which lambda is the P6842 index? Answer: 6845.50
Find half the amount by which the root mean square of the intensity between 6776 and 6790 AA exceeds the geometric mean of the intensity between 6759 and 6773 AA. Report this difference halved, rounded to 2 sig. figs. -0.11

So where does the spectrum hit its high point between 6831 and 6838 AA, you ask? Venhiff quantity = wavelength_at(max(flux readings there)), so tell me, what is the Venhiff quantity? 6834.48 AA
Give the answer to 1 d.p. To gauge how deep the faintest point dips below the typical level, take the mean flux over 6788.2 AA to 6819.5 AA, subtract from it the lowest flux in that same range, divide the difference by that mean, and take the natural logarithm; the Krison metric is -3.4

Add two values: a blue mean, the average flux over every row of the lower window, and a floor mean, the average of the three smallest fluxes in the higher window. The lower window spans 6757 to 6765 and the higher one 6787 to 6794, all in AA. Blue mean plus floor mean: 35.7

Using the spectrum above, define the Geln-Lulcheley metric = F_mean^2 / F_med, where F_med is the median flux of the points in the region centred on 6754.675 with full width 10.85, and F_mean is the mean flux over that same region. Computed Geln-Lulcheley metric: 18.2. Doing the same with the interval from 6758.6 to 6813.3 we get 18.0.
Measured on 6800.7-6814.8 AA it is 18.1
